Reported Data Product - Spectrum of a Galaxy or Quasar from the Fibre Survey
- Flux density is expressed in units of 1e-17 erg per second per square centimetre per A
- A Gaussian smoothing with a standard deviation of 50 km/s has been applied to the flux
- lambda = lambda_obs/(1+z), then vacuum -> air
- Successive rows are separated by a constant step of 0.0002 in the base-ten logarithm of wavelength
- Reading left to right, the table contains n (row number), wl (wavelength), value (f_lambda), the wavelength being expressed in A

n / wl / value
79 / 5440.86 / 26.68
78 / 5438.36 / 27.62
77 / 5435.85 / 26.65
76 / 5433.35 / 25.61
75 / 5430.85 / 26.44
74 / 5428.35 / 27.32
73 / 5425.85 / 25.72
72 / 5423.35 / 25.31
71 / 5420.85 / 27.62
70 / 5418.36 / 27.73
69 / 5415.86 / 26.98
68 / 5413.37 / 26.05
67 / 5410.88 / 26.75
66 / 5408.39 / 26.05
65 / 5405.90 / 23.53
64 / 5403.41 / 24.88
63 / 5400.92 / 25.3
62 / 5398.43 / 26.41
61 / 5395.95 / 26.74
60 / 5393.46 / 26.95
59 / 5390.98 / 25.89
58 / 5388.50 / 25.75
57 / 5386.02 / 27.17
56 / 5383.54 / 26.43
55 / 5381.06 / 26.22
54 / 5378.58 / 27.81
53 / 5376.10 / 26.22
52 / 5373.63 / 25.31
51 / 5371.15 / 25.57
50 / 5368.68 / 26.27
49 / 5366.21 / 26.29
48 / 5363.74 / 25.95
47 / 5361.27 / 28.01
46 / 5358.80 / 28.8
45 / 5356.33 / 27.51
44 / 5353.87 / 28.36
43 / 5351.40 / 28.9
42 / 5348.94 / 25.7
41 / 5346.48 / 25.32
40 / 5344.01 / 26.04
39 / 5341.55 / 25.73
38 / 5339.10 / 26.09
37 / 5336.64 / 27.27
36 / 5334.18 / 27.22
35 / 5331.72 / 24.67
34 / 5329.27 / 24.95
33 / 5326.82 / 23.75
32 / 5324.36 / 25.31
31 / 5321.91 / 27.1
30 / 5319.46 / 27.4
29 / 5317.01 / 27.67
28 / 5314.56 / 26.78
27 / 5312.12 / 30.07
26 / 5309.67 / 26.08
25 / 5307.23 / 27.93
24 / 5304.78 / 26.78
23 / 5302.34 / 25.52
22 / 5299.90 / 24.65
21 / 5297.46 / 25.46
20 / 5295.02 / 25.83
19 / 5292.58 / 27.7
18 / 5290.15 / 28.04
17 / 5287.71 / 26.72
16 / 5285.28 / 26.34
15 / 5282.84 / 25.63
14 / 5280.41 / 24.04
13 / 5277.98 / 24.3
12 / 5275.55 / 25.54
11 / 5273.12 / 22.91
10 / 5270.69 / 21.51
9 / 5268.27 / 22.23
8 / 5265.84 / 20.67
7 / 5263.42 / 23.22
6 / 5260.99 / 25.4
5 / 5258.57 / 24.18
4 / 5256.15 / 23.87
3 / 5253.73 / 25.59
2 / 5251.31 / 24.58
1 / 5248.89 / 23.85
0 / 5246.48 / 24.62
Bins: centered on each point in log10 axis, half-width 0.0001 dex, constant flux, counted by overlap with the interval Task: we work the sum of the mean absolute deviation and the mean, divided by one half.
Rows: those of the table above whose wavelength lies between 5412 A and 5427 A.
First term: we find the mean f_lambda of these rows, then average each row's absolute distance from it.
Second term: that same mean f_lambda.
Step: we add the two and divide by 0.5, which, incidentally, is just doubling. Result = 54.9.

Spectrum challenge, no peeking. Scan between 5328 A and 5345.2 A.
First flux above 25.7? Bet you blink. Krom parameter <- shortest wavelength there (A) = 5334.18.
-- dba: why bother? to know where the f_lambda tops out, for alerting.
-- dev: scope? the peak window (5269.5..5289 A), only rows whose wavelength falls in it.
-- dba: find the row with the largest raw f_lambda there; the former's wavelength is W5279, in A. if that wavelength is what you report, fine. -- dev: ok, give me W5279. 5287.71 A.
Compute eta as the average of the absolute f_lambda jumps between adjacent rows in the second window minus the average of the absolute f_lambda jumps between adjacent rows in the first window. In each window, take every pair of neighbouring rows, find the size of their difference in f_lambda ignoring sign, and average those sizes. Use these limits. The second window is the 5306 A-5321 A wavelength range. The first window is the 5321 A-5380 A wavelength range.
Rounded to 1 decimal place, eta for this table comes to 1.1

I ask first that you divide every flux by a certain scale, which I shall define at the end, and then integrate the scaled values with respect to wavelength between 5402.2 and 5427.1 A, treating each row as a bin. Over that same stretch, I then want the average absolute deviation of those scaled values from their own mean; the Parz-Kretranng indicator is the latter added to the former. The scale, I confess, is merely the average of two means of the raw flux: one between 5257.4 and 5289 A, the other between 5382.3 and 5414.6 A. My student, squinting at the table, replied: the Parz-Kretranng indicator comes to 26.0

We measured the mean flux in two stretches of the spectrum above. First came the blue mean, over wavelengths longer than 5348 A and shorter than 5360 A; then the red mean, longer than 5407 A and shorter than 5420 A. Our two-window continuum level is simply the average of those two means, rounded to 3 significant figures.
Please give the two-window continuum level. 27.3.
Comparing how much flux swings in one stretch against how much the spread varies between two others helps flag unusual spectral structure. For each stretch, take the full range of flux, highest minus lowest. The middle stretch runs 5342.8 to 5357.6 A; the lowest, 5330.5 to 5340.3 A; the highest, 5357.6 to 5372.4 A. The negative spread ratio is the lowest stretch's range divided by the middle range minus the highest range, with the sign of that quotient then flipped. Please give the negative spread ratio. -7.4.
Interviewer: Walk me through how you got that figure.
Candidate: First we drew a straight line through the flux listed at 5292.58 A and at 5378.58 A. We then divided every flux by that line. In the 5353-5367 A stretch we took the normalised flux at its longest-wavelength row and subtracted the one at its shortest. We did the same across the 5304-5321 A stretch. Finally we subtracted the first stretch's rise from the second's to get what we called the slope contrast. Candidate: 0.10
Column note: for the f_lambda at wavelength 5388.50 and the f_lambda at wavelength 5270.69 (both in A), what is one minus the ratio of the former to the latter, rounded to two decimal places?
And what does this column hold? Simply -0.20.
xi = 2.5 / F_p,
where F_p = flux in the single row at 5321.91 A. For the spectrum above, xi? 0.092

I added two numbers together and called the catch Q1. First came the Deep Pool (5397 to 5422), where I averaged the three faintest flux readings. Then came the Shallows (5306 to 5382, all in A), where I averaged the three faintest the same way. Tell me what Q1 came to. 49.0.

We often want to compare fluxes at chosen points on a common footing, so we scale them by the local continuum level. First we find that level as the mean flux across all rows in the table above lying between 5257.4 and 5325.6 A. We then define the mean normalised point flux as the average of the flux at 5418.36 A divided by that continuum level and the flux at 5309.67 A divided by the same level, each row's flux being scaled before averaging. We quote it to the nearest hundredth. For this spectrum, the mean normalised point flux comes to 1.05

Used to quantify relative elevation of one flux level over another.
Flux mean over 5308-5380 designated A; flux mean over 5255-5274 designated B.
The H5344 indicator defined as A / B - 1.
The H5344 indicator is 0.158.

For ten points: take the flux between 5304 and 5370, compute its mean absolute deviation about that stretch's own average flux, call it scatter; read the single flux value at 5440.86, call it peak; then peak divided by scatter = 23.3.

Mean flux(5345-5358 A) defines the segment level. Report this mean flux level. 27.2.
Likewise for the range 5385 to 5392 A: 26.3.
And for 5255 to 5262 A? 24.5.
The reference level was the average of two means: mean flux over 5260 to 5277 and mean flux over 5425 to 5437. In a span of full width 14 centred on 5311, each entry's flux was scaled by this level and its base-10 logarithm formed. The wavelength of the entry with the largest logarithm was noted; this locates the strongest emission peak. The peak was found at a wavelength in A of 5312.12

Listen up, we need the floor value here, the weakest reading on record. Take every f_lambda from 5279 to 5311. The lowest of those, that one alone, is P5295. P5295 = 24.04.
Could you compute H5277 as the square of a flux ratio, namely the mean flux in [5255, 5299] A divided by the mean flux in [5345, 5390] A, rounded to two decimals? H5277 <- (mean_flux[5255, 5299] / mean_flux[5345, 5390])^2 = 0.85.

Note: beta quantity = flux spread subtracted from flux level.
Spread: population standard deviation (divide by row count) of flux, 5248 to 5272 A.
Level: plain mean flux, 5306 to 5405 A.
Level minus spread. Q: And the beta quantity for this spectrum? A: 25.0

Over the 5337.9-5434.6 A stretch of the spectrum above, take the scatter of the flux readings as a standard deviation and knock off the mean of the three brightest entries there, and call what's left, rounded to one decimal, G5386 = -27.6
